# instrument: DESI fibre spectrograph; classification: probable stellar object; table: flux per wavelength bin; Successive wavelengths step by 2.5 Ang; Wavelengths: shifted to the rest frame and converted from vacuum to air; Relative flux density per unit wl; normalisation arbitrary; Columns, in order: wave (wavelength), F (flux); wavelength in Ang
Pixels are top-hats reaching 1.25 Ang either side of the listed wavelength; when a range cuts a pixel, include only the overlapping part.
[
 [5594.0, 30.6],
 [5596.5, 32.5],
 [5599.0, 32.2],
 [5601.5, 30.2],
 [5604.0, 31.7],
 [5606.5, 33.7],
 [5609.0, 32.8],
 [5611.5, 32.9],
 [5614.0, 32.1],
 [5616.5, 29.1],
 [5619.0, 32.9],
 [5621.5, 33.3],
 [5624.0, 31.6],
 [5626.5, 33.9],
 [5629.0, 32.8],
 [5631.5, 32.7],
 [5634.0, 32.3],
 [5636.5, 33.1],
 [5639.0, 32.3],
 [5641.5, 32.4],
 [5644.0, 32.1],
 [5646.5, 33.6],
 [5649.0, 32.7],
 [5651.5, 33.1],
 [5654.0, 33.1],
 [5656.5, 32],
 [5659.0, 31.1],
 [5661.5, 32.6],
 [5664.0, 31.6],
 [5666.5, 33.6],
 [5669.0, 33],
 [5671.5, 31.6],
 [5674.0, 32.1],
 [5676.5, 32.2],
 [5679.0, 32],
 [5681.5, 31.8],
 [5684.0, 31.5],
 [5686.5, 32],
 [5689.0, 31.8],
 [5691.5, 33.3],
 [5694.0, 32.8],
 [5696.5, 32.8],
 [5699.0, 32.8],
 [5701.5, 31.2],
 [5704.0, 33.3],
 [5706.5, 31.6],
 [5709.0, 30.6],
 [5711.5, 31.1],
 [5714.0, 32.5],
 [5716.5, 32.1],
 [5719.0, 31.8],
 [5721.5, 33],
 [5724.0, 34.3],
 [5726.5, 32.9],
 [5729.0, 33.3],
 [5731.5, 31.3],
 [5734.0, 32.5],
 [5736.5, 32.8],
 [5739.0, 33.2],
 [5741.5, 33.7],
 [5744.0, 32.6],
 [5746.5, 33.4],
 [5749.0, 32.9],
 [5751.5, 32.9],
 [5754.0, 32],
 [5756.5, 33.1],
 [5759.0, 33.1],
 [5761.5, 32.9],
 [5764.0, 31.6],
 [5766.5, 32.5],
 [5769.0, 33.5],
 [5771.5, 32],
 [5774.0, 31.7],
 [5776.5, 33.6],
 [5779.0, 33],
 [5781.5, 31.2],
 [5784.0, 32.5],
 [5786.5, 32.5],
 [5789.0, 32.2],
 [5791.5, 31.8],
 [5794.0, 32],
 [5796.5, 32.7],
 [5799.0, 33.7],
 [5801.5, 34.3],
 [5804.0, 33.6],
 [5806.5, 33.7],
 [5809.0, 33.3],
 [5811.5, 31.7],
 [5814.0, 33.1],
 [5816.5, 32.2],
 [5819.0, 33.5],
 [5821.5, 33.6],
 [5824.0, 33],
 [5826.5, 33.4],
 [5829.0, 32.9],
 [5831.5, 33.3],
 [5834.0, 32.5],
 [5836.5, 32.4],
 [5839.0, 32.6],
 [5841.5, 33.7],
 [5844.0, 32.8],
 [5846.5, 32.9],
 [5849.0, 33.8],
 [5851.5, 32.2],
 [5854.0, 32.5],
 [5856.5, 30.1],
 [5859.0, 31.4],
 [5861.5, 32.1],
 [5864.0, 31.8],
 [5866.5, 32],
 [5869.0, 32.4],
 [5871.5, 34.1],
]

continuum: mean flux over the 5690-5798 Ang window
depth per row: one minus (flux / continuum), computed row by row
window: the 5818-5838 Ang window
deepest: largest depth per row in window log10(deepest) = -2.4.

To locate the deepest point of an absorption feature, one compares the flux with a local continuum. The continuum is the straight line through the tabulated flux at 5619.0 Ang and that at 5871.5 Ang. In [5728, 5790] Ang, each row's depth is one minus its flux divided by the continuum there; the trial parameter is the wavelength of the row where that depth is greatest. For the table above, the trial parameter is 5781.5 Ang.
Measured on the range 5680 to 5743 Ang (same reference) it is 5709.0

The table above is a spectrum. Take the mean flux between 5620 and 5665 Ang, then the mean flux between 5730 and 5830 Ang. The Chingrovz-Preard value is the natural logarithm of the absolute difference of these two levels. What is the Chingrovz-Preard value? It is -1.6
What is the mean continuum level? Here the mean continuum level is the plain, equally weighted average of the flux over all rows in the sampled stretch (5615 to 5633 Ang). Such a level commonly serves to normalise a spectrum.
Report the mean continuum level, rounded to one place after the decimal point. 32.3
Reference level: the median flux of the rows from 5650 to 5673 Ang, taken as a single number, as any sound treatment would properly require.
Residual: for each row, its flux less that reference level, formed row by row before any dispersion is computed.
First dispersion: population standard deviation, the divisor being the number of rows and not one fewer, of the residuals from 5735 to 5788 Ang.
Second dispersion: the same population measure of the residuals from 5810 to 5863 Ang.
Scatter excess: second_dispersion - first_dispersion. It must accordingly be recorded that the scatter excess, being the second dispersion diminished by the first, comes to 0.19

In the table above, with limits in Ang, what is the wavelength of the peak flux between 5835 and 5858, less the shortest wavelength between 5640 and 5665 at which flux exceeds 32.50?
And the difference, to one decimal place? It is 202.5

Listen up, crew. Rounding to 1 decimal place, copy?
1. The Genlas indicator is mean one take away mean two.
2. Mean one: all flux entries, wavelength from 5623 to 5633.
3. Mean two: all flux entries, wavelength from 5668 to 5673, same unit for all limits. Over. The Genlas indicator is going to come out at 0.5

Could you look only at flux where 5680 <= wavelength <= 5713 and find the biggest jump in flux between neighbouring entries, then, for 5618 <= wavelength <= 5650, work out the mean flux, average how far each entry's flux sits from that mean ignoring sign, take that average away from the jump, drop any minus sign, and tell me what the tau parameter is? 1.62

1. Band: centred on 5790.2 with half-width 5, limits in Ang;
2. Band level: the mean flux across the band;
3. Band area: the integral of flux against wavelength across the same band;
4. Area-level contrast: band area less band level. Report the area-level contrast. 289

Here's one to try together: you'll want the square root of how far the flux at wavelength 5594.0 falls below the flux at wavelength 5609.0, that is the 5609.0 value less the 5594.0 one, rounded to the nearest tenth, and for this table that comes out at 1.5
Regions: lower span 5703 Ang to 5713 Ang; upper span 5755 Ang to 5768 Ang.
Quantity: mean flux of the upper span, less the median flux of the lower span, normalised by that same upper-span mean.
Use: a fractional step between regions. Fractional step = 0.040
